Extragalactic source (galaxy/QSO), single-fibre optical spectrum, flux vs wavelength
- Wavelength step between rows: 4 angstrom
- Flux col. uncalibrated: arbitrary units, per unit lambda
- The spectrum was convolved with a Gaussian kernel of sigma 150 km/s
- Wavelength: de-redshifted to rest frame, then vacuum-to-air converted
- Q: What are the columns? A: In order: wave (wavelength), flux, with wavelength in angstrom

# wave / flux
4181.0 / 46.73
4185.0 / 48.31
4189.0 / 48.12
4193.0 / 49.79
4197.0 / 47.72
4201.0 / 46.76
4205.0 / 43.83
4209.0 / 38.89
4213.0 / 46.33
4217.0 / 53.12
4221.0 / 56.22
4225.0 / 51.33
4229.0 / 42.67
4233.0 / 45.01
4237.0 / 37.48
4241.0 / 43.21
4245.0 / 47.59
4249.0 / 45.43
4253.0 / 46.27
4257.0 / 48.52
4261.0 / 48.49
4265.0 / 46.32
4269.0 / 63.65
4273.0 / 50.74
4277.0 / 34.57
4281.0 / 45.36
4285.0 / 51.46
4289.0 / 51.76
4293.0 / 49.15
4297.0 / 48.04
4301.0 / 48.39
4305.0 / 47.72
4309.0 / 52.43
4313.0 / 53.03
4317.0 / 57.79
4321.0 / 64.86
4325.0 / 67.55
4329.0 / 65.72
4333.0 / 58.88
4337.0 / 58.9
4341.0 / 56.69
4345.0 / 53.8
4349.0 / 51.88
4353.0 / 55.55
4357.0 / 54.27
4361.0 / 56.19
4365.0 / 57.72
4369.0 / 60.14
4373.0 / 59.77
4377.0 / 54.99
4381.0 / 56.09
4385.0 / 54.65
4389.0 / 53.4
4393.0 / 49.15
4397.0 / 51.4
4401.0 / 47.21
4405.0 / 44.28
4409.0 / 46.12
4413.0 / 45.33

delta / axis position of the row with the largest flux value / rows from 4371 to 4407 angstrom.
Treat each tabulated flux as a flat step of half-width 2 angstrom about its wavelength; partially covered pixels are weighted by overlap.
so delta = 4373.0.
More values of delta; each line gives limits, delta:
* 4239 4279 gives 4269.0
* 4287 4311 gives 4309.0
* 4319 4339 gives 4325.0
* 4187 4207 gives 4193.0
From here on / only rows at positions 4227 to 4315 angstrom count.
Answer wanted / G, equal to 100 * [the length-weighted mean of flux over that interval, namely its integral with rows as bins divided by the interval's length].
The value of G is 4760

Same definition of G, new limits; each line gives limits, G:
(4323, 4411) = 5520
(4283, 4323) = 5246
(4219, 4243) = 4599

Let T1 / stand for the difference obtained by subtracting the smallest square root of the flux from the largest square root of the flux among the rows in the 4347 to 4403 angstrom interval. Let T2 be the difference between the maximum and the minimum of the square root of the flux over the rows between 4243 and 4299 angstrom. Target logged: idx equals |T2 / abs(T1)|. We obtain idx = 2.4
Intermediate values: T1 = 0.9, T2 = 2.1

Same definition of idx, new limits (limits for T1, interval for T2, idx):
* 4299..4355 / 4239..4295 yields 1.6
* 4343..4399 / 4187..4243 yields 1.8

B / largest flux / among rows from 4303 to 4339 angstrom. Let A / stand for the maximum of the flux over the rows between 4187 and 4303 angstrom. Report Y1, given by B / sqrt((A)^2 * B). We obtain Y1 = 0.129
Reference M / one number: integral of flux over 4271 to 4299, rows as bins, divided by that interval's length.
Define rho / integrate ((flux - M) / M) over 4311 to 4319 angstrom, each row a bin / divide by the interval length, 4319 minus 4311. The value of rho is 0.17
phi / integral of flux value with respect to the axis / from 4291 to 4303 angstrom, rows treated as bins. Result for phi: 582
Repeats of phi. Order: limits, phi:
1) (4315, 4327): 761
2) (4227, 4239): 501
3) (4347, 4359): 647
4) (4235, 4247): 513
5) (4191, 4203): 577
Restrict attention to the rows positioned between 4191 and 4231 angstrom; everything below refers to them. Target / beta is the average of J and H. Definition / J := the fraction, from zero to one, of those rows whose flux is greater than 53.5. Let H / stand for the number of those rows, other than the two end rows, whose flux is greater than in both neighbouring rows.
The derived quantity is 0.55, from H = 1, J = 0.1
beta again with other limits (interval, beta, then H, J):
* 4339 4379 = 1.45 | 2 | 0.9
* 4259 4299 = 1.05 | 2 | 0.1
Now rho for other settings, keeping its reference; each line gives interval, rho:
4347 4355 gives 0.14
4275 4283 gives -0.16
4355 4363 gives 0.17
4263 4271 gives 0.16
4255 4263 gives 0.03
